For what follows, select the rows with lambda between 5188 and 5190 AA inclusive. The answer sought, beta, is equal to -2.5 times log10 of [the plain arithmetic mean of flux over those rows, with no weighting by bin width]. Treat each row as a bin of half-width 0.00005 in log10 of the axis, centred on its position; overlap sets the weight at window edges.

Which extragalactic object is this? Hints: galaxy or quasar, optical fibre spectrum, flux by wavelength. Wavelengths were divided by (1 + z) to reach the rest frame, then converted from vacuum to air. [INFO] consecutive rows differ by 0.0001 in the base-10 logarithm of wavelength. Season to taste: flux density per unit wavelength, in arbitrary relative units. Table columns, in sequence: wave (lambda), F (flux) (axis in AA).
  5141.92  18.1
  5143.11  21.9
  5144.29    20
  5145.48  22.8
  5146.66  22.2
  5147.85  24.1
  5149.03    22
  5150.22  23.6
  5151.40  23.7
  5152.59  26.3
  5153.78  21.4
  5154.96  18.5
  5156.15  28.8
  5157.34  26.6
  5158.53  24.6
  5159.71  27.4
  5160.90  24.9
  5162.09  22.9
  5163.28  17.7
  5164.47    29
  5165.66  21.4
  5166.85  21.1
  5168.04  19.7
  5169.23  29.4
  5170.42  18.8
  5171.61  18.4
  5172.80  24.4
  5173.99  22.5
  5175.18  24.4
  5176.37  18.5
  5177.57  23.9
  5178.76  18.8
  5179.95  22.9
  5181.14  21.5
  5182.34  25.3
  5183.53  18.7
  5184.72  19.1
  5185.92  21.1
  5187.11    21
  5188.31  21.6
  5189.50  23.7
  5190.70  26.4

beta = -3.39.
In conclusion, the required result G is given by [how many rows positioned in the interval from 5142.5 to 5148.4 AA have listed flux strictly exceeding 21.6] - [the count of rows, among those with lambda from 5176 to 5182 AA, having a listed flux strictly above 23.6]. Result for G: 3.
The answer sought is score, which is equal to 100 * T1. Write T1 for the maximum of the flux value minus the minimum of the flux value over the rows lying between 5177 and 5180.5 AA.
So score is 510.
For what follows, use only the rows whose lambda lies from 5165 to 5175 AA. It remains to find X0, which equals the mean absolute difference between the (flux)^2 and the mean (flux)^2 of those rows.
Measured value 121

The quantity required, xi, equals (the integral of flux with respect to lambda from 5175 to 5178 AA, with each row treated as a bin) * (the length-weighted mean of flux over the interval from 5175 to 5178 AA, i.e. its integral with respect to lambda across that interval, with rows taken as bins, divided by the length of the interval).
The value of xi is 1430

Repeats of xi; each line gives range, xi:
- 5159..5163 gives 2400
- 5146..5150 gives 2089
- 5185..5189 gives 1783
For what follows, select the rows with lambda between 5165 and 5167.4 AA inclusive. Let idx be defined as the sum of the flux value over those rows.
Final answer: 42.5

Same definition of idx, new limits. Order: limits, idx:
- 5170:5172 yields 37.2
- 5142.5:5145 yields 41.9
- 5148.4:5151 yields 45.6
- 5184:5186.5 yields 40.2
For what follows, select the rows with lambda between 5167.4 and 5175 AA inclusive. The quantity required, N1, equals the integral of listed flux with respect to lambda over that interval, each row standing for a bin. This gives 170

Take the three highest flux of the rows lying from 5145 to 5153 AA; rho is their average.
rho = 24.7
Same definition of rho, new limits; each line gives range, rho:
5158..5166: 27.1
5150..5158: 27.2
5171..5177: 23.8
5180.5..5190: 23.5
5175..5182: 23.7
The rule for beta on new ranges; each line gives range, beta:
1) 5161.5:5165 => -3.41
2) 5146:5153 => -3.43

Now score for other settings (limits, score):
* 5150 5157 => 1030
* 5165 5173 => 1100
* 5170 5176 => 600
